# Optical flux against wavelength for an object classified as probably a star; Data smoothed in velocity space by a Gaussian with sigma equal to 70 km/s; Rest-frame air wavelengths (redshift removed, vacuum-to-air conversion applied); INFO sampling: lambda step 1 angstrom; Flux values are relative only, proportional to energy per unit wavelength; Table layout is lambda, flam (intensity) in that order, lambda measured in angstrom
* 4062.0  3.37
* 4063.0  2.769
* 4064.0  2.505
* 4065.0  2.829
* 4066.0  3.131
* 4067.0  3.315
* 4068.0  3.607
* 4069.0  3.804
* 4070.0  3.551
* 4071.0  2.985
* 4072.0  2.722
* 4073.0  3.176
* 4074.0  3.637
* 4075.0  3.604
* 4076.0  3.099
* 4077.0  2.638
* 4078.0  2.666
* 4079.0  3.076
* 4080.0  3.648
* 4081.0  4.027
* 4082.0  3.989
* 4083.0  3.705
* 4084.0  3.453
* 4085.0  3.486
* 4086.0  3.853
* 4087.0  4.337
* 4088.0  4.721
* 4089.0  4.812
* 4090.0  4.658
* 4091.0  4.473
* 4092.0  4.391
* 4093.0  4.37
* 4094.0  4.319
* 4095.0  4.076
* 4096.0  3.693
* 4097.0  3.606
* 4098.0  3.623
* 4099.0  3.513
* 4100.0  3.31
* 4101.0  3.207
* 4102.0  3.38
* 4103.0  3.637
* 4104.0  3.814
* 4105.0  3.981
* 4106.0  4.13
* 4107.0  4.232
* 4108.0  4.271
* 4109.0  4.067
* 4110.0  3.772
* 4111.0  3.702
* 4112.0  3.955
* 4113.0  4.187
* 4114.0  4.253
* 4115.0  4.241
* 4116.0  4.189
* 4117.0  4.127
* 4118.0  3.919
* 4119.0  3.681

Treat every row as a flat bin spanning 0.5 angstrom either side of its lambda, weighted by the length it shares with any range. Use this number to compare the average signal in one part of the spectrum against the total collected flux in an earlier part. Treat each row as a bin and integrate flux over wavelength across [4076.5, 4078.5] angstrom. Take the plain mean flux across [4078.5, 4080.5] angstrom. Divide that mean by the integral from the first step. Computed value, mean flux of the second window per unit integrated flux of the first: 0.63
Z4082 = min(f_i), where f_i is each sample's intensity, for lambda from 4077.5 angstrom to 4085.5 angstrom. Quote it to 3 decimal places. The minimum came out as 2.666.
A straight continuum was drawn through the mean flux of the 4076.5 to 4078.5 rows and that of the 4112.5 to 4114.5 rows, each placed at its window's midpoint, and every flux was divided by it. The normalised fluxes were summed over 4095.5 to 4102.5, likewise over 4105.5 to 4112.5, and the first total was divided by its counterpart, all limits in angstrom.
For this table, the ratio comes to 0.97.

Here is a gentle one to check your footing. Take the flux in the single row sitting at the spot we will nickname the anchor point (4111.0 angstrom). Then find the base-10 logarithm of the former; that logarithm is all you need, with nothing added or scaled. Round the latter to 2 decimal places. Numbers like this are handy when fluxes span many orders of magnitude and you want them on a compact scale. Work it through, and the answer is 0.57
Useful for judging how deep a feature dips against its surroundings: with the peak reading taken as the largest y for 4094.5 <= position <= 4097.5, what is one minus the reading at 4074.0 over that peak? 0.11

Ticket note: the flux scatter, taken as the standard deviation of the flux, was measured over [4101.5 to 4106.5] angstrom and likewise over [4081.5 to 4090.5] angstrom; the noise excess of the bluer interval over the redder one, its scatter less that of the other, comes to 0.24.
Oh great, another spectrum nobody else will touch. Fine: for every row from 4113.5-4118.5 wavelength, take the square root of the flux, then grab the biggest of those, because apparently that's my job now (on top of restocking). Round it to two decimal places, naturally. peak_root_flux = 2.06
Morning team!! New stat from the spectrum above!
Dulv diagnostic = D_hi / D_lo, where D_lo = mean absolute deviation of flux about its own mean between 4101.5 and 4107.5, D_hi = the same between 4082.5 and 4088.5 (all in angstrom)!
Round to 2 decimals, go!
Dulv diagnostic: 1.60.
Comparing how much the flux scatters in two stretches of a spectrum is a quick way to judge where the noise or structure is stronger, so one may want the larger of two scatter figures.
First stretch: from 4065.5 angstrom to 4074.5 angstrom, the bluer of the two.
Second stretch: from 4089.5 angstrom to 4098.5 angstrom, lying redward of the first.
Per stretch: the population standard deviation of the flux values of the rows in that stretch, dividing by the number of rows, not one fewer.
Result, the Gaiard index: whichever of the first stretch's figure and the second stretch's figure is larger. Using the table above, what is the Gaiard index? 0.38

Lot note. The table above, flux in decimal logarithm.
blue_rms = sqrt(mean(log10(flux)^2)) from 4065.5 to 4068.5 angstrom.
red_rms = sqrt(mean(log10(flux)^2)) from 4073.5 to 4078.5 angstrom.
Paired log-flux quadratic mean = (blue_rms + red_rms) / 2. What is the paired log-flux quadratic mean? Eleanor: 0.51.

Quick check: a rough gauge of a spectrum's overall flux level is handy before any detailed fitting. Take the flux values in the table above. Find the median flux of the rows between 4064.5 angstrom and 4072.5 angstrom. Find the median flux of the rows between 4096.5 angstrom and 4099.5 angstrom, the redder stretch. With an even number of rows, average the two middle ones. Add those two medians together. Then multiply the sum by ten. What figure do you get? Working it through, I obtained 68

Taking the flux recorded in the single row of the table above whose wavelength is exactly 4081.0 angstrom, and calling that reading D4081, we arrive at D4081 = 4.027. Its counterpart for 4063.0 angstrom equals 2.769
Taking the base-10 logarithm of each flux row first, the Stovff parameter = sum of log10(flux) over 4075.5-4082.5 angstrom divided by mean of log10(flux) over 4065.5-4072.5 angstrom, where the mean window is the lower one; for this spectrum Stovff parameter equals 7.0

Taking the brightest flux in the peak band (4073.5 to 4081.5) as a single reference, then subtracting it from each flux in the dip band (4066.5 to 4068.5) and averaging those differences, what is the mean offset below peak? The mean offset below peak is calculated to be -0.6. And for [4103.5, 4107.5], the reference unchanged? 0.0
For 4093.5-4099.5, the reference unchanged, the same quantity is -0.2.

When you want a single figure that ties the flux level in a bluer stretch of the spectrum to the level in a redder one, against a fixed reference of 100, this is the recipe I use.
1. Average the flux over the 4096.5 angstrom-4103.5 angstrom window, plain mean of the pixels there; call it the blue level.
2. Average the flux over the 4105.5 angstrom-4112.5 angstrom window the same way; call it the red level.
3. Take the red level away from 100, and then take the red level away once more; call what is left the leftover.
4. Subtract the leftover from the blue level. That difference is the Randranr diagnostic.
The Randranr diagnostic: -88.5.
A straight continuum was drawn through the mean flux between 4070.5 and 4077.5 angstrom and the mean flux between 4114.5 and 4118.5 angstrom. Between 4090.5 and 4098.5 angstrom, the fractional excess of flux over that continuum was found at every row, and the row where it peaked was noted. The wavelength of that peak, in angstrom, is 4091.0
